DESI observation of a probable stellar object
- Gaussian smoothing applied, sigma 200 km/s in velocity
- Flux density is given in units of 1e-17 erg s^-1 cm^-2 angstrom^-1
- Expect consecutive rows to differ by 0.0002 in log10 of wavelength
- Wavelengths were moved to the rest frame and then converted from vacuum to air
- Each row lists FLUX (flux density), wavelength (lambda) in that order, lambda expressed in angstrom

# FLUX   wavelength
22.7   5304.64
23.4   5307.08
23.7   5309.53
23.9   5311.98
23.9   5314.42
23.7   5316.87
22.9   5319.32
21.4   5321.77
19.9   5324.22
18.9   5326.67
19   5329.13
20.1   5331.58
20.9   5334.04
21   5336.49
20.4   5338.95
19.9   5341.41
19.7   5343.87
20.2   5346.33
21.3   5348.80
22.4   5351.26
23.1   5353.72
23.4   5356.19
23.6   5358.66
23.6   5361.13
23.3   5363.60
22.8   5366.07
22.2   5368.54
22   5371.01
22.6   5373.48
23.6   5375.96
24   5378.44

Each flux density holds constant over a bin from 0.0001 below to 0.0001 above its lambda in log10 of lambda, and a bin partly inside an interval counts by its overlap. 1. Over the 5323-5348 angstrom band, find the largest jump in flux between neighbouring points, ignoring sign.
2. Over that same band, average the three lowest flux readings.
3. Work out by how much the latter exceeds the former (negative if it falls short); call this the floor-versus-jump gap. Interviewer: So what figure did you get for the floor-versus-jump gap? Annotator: 18.1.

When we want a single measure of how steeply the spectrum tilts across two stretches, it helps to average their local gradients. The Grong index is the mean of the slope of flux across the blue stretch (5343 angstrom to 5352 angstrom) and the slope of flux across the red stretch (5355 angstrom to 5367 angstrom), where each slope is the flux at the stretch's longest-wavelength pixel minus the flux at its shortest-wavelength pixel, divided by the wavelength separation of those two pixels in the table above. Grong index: 0.15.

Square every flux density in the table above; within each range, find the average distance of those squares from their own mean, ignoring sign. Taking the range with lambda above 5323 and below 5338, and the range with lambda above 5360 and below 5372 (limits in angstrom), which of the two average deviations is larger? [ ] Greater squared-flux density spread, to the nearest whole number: 28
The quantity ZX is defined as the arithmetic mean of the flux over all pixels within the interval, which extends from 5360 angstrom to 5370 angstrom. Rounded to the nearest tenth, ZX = 23.0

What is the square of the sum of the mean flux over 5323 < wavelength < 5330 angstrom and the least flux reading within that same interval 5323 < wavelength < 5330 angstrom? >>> 1457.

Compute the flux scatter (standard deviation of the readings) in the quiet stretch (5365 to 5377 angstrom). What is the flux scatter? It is 0.6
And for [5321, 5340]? 0.9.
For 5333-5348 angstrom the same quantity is 0.5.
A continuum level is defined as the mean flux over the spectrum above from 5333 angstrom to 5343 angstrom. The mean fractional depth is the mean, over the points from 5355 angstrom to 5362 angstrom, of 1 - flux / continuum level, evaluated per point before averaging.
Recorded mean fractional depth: -0.15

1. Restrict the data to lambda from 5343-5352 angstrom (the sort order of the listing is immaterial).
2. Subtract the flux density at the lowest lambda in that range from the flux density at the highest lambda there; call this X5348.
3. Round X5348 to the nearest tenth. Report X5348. 2.7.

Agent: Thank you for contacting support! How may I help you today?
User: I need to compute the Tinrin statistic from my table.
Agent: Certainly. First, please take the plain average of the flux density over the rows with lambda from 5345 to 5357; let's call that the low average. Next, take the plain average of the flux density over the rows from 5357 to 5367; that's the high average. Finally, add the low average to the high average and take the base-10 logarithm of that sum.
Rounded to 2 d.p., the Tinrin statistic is 1.66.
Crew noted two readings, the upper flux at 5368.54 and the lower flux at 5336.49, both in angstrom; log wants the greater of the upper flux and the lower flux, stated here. 22.2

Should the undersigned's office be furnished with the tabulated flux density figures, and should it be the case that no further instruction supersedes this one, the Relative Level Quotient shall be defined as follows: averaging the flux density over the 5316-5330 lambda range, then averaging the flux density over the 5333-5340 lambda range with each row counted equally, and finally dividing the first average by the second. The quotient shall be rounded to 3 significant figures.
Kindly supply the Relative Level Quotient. 1.01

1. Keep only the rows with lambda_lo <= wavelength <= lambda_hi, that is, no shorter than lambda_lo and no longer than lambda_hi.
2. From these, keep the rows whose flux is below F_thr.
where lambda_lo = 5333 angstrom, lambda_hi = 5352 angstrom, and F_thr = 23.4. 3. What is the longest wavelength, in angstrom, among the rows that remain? 5351.26 angstrom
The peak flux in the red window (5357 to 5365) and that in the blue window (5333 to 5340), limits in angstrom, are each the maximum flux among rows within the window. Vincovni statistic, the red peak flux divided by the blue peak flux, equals 1.12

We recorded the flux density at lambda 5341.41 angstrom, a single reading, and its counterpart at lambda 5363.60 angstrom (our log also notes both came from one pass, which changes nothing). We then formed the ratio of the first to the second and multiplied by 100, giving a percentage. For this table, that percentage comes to 85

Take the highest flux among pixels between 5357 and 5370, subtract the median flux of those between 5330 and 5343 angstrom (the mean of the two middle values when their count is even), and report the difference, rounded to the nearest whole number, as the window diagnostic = 3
